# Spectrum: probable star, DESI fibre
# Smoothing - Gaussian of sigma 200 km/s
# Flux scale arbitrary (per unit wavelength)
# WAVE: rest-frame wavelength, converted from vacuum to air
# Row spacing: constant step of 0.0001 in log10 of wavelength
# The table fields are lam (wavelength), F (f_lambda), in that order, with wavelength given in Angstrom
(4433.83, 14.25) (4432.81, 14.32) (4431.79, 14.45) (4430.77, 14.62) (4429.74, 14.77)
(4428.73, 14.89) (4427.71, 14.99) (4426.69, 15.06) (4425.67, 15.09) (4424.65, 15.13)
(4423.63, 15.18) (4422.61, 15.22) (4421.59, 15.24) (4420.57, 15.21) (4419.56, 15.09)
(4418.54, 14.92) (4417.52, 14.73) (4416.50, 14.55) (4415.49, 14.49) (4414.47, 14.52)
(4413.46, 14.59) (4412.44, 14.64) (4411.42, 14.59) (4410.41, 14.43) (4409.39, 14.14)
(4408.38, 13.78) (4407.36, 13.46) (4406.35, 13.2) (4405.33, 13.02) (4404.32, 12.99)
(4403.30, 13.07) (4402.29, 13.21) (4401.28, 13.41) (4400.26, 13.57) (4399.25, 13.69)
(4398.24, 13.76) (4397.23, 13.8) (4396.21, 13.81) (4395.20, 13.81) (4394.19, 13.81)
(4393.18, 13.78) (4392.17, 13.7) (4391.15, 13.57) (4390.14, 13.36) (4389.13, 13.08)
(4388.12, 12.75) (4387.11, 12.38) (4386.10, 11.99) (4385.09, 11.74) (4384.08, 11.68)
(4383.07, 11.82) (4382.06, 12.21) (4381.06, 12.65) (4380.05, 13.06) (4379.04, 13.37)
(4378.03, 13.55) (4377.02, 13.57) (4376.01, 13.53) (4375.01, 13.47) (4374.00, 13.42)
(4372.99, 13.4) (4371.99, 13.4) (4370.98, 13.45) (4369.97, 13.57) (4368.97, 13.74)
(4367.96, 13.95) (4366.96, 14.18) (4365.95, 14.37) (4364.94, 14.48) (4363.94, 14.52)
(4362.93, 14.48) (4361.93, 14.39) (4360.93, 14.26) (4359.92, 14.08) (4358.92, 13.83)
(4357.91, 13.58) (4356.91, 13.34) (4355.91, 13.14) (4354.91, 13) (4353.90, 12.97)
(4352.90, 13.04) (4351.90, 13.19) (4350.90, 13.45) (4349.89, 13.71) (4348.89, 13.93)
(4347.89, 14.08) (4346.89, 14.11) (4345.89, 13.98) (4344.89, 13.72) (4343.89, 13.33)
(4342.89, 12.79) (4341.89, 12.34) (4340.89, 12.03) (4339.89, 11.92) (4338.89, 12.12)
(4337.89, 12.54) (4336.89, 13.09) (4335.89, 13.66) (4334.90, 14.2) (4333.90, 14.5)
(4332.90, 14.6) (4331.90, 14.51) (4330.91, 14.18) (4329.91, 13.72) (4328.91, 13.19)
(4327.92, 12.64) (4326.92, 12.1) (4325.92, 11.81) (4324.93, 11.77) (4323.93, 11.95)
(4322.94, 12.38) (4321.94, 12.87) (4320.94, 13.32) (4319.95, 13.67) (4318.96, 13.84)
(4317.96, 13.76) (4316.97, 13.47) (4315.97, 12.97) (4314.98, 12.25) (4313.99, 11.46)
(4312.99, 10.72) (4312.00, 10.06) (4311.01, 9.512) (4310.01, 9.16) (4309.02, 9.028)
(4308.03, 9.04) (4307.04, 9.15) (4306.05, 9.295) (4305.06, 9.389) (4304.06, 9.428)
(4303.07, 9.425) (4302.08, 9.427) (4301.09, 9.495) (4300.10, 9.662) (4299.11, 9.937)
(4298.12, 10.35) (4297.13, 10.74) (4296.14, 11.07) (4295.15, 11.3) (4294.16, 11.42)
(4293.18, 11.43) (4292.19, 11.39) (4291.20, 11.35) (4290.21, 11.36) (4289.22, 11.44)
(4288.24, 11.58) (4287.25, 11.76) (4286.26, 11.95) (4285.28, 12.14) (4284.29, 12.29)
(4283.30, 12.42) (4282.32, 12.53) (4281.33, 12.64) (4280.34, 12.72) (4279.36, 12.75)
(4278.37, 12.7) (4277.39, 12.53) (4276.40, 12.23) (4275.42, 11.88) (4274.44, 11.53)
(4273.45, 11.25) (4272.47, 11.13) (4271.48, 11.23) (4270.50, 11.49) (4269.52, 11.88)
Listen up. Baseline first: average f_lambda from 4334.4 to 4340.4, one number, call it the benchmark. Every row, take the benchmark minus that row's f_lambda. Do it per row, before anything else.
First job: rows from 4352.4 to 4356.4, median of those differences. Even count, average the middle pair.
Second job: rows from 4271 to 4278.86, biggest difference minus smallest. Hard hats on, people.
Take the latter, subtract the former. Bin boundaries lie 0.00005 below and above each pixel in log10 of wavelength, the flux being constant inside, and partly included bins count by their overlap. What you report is 1.7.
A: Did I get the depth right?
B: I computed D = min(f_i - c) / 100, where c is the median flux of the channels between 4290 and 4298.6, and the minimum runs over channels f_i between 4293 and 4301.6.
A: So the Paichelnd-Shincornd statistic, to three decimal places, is -0.019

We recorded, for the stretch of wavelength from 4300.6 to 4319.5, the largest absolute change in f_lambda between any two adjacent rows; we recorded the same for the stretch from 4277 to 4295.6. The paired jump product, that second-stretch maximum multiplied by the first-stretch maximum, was 0.15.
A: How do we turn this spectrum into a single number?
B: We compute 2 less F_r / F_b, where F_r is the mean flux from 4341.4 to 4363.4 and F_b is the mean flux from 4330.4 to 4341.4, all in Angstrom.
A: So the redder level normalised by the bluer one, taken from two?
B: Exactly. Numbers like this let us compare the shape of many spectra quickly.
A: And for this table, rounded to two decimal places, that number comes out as 0.99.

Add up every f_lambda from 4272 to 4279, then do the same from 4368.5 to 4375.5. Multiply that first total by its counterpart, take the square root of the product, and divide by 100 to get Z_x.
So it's 0.887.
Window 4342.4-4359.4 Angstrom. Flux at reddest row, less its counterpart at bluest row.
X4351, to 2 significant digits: 1.0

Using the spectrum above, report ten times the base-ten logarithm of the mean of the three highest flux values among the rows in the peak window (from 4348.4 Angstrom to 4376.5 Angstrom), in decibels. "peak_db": 11.6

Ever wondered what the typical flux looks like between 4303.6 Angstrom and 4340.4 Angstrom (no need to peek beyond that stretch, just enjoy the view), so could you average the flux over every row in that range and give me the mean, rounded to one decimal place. 12.1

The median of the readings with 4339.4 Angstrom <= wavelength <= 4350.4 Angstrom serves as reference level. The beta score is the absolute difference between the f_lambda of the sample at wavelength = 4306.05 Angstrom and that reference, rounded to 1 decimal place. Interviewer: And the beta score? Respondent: 4.4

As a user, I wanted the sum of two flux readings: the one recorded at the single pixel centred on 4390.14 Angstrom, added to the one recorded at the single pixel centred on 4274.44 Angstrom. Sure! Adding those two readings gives 24.9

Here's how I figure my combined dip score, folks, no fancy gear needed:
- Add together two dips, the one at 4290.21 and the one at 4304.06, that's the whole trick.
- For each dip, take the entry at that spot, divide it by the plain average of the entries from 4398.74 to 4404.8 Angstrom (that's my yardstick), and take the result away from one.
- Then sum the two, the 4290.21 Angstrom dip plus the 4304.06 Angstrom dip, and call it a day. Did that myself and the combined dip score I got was 0.44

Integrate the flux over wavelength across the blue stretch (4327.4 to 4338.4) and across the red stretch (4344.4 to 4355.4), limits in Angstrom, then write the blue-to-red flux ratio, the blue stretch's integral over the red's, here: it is 1.01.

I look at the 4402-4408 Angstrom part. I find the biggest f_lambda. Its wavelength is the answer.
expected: 4407.36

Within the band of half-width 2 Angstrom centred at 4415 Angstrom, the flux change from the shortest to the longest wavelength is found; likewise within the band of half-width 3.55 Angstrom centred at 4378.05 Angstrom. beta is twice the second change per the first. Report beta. 41.0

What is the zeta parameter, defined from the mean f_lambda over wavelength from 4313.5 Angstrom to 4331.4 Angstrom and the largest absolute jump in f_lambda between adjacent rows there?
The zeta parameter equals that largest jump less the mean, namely -12.1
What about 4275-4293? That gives -11.7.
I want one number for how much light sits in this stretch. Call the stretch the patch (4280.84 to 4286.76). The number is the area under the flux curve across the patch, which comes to 73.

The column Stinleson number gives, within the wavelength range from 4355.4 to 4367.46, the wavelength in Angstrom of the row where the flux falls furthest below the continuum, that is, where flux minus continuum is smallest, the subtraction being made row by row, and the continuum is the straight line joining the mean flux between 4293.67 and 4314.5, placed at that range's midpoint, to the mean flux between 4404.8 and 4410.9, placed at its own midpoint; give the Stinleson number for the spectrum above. 4355.91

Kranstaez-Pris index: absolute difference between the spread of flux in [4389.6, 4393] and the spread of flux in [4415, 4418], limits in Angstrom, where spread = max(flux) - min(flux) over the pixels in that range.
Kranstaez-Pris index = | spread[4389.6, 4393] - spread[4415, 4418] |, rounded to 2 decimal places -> 0.10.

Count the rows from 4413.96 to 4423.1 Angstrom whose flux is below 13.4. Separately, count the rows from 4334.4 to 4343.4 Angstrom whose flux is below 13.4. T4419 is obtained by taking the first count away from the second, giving 7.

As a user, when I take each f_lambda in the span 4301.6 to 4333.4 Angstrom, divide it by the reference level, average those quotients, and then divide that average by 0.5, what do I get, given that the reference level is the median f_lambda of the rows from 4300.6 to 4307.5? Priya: 2.5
